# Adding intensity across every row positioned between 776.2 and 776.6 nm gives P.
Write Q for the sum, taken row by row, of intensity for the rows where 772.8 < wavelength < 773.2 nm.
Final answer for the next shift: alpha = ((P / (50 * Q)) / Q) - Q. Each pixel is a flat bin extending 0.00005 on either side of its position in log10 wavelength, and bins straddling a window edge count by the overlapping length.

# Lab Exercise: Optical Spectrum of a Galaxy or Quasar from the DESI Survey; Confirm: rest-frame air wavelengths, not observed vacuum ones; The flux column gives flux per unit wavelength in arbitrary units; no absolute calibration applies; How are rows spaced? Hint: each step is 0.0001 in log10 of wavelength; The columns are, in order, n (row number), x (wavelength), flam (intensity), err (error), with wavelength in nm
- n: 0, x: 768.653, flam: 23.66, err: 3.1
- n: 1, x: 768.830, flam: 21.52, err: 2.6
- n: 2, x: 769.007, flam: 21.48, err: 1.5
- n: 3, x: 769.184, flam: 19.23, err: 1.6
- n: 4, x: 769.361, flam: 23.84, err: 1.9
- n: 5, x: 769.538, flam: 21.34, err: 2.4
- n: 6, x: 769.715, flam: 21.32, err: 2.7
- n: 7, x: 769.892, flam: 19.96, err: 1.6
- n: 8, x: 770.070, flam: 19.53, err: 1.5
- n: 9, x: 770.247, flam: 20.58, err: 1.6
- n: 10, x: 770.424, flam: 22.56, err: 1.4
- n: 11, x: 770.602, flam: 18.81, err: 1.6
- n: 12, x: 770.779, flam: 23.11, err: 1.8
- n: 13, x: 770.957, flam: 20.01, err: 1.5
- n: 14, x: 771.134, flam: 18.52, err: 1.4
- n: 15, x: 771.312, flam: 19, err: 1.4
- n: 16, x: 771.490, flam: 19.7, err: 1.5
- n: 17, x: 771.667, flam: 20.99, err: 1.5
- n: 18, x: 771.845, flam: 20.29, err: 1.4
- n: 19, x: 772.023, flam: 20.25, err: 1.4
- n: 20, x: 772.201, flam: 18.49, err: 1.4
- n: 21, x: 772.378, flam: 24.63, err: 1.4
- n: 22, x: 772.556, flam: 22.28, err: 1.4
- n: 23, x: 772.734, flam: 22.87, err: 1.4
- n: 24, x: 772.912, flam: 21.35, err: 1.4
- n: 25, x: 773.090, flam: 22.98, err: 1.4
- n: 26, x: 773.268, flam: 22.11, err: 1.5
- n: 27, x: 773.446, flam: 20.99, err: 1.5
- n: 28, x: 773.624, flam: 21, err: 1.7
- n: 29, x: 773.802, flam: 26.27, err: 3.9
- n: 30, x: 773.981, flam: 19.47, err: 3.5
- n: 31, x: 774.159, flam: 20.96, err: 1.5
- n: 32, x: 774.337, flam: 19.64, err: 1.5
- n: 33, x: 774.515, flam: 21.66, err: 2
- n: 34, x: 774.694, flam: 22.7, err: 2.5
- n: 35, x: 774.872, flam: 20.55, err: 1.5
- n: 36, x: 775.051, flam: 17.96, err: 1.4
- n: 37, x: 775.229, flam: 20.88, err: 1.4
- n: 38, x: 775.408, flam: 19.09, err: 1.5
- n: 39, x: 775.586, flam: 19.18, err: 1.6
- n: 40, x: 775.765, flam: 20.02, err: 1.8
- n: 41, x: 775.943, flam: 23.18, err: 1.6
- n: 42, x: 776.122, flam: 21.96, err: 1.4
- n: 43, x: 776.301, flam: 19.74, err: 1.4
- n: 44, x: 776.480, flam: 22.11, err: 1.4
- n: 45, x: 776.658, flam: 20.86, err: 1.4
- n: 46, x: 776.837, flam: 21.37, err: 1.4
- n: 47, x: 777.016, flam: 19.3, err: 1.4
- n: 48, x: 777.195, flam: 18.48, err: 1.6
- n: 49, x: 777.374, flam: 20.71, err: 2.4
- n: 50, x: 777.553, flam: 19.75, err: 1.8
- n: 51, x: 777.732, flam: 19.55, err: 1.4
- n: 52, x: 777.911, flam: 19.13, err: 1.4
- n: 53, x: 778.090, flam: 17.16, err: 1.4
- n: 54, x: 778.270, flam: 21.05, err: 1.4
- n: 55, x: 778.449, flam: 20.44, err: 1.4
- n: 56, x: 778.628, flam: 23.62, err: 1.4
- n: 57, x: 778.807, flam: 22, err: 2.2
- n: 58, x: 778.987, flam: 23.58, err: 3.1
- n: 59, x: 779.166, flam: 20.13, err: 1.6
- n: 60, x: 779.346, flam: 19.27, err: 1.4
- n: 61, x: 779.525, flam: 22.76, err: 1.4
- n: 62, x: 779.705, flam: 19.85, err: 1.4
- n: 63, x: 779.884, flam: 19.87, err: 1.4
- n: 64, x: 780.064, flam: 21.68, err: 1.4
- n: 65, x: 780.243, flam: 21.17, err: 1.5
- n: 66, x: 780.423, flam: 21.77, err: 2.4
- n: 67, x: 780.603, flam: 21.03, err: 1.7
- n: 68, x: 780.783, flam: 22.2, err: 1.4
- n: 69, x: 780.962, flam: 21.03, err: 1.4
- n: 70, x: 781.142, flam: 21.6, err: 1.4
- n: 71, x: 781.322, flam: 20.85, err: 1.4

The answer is -44.3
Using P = 42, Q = 44.3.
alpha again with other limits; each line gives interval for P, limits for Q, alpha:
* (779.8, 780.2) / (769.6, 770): -41.3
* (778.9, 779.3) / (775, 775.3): -38.8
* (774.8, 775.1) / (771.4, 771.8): -40.7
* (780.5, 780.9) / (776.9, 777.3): -37.8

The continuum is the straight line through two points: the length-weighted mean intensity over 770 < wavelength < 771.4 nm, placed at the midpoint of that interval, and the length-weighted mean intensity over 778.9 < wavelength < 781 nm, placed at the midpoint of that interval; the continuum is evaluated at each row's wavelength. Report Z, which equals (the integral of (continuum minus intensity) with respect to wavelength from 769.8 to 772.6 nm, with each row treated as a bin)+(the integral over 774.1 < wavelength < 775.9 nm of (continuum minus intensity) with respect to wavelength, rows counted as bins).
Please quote 0.2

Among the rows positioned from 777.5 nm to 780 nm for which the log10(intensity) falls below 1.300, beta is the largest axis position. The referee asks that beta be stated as 779.884 nm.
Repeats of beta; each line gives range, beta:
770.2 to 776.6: 776.301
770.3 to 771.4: 771.312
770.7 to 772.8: 772.201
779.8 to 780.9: 779.884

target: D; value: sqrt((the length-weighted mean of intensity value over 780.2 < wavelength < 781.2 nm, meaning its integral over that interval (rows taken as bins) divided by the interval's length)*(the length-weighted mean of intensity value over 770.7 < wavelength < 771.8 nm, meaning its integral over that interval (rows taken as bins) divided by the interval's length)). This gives 20.8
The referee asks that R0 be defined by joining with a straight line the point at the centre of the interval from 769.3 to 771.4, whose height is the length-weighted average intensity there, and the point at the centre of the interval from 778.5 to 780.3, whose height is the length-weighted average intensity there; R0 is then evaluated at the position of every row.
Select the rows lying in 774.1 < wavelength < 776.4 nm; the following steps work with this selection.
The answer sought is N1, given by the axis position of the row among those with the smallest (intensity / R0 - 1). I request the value 775.051 nm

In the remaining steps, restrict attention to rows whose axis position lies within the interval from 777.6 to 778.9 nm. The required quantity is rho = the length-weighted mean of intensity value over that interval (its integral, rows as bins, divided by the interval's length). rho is 20.4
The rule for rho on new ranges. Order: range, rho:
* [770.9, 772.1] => 19.8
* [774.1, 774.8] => 21.2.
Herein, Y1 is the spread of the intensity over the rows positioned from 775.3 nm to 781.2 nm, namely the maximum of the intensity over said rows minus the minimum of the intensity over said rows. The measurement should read 6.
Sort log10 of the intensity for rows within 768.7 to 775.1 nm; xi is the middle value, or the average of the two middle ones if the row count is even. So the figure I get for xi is 1.32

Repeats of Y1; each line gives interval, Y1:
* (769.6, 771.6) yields 5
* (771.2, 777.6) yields 8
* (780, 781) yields 1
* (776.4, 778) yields 4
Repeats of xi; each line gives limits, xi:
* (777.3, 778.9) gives 1.31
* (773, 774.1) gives 1.33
